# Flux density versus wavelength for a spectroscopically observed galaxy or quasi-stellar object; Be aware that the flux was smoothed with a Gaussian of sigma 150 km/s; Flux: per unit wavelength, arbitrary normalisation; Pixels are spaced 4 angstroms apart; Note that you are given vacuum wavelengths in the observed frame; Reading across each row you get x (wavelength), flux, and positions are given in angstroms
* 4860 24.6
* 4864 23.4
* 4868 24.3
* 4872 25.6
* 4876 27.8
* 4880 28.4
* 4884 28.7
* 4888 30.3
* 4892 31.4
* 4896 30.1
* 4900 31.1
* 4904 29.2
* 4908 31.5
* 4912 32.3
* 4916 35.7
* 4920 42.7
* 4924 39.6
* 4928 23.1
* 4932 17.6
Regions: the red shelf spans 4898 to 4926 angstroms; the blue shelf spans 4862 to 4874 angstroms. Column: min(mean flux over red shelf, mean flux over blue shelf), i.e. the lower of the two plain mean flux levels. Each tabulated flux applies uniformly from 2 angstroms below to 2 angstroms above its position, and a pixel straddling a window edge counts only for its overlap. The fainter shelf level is 24.4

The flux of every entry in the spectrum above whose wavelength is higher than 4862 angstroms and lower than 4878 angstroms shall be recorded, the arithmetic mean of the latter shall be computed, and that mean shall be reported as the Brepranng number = 25.3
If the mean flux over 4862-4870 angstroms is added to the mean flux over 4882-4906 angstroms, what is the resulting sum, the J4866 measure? 54.0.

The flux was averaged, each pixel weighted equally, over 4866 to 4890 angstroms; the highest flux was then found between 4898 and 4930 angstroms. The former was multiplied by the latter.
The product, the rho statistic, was 1175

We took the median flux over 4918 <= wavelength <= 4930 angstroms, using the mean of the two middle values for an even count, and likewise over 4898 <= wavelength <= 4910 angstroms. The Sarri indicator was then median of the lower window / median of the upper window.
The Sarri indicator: 0.79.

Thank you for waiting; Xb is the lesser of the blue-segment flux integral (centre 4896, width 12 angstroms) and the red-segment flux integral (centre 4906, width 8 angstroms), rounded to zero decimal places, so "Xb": 243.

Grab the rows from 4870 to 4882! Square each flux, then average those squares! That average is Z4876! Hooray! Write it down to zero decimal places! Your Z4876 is 745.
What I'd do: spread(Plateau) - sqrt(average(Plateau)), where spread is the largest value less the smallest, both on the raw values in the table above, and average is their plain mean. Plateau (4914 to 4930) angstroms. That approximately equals 14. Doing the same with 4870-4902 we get 0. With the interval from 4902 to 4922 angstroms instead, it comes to 8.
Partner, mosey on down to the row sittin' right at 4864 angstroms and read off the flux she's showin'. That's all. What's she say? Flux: 23.4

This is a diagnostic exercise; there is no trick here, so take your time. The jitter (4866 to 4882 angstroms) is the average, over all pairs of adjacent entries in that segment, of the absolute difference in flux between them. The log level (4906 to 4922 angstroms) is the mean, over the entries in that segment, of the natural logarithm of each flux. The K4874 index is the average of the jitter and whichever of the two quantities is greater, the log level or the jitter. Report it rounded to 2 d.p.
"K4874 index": 2.47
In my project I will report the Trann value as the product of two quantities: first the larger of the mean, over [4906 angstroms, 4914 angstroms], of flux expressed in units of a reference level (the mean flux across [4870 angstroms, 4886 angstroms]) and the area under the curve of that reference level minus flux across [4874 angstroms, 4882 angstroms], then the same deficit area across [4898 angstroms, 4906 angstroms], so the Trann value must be -23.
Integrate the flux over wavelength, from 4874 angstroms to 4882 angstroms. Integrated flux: 225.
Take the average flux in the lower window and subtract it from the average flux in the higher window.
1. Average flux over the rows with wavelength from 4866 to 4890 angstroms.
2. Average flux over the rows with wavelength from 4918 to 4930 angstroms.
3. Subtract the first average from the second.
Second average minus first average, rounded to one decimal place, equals 7.6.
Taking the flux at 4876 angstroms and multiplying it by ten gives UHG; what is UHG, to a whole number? 278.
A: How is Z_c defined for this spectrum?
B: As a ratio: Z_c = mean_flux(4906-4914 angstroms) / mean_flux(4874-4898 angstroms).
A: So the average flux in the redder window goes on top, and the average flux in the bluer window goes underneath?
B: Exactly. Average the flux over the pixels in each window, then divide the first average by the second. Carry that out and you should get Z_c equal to 1.08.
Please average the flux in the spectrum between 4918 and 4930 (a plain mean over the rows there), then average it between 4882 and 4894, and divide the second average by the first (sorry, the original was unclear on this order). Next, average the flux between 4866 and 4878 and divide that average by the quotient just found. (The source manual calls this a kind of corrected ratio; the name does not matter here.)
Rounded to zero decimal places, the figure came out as 30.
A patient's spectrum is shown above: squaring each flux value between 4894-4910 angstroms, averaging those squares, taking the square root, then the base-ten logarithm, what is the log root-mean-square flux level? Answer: 1.48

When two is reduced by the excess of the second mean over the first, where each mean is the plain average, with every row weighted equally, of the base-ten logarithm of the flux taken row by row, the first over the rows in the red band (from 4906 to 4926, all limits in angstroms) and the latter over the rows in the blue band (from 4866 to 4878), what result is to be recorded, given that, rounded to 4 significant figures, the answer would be 2.145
